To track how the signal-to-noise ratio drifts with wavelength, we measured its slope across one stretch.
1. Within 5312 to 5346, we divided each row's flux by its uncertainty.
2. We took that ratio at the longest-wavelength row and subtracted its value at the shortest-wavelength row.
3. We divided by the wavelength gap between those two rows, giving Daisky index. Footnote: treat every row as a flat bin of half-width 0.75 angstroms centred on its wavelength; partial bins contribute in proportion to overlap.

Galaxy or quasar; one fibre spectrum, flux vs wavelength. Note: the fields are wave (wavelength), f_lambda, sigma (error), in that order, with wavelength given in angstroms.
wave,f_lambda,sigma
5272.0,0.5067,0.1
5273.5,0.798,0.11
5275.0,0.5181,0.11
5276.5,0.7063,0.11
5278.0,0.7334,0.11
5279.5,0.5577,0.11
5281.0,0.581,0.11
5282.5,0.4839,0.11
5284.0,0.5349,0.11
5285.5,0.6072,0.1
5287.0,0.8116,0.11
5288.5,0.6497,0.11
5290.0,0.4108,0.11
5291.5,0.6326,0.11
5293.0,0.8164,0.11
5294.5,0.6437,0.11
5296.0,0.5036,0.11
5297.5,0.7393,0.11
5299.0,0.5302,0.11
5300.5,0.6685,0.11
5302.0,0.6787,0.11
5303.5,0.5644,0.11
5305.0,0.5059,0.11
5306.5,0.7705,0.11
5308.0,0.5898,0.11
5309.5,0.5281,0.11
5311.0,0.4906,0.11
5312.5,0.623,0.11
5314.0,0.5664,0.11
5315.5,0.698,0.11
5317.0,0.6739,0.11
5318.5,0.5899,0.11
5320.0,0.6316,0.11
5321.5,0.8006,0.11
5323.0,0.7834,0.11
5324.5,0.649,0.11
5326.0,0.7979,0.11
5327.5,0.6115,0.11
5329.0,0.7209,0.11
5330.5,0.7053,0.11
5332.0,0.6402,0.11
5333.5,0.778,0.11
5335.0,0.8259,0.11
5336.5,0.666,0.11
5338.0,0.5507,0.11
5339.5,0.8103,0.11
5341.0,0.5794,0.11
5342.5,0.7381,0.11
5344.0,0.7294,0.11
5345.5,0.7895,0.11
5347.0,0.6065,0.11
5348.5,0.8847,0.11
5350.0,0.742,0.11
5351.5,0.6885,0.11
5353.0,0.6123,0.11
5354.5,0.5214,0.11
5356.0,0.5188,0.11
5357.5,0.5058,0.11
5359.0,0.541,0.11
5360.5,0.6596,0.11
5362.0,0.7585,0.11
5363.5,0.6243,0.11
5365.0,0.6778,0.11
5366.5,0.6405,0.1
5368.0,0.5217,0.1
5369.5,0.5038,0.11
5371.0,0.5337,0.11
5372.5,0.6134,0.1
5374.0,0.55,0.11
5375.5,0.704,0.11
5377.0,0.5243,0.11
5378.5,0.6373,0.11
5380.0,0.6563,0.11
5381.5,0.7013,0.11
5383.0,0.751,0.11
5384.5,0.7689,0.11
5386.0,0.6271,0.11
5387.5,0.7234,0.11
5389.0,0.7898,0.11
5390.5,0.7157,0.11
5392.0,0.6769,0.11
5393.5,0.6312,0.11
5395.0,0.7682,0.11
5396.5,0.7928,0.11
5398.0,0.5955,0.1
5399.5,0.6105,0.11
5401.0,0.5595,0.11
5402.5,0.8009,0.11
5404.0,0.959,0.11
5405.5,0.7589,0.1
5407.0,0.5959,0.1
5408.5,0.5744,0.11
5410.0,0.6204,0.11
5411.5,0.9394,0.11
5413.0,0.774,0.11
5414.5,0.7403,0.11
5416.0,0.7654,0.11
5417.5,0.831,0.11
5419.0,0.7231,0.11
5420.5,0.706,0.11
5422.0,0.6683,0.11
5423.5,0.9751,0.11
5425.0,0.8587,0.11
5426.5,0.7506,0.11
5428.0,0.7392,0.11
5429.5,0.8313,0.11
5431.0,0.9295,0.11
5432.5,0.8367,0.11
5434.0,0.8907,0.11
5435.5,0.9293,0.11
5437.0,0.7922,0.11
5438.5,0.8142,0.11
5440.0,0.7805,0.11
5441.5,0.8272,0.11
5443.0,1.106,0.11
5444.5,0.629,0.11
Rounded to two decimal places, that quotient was 0.05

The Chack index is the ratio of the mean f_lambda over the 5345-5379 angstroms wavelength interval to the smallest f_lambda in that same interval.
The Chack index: 1.24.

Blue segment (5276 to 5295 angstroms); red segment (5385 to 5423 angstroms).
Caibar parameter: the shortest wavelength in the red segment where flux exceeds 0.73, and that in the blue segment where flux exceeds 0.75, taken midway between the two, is 5338.0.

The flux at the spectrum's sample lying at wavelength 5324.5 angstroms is 0.649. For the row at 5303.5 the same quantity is 0.5644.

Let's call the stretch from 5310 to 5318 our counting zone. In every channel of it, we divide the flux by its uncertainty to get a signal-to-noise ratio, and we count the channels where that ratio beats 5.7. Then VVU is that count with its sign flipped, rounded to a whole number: -2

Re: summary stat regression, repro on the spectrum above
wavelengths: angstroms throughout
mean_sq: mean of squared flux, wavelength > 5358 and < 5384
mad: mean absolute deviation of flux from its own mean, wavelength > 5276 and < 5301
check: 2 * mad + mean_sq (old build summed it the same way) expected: 0.58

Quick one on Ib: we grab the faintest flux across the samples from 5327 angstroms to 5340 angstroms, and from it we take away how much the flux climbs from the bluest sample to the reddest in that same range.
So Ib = 0.35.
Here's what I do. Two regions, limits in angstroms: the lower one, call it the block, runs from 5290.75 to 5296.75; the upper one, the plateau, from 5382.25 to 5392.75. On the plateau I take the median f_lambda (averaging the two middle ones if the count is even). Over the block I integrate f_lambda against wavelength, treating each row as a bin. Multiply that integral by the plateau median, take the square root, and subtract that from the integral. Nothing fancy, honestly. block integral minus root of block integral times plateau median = 2.2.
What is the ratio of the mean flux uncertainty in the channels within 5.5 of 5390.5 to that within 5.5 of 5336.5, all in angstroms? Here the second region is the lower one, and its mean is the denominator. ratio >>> 1.00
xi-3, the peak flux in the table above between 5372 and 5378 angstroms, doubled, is 1.41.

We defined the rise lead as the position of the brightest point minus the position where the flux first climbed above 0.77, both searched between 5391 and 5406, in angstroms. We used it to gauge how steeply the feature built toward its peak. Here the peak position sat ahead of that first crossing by 7.5 angstroms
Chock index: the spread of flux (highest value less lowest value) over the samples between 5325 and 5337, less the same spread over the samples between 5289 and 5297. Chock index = -0.191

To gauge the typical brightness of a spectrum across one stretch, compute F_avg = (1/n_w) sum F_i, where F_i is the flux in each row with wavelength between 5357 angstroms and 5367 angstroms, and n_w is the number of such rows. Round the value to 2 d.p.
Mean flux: 0.63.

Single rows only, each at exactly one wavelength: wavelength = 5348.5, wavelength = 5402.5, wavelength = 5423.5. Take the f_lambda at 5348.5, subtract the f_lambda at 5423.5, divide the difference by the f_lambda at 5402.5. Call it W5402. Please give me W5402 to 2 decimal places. -0.11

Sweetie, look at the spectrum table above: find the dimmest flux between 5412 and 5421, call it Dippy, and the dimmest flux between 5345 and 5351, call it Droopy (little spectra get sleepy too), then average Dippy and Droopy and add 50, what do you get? 50.7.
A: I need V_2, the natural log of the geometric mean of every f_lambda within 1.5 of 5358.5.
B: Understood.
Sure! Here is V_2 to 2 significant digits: -0.65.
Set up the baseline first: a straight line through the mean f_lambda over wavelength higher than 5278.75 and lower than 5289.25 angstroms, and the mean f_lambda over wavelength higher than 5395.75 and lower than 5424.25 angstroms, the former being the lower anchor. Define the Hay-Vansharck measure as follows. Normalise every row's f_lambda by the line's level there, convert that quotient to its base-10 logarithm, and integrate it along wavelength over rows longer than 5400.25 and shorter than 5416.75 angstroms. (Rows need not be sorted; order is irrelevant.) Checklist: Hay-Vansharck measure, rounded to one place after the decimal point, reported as -0.1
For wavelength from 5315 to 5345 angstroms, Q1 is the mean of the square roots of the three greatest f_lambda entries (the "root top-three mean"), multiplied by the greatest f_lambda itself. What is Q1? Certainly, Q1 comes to 0.74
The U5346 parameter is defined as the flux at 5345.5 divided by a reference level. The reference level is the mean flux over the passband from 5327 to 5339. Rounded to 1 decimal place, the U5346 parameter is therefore 1.1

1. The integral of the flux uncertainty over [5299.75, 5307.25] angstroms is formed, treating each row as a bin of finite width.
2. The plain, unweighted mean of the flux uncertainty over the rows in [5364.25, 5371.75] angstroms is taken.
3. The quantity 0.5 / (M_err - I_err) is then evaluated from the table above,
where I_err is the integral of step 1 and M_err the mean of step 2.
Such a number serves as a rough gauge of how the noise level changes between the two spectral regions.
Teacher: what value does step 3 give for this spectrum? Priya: -0.695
